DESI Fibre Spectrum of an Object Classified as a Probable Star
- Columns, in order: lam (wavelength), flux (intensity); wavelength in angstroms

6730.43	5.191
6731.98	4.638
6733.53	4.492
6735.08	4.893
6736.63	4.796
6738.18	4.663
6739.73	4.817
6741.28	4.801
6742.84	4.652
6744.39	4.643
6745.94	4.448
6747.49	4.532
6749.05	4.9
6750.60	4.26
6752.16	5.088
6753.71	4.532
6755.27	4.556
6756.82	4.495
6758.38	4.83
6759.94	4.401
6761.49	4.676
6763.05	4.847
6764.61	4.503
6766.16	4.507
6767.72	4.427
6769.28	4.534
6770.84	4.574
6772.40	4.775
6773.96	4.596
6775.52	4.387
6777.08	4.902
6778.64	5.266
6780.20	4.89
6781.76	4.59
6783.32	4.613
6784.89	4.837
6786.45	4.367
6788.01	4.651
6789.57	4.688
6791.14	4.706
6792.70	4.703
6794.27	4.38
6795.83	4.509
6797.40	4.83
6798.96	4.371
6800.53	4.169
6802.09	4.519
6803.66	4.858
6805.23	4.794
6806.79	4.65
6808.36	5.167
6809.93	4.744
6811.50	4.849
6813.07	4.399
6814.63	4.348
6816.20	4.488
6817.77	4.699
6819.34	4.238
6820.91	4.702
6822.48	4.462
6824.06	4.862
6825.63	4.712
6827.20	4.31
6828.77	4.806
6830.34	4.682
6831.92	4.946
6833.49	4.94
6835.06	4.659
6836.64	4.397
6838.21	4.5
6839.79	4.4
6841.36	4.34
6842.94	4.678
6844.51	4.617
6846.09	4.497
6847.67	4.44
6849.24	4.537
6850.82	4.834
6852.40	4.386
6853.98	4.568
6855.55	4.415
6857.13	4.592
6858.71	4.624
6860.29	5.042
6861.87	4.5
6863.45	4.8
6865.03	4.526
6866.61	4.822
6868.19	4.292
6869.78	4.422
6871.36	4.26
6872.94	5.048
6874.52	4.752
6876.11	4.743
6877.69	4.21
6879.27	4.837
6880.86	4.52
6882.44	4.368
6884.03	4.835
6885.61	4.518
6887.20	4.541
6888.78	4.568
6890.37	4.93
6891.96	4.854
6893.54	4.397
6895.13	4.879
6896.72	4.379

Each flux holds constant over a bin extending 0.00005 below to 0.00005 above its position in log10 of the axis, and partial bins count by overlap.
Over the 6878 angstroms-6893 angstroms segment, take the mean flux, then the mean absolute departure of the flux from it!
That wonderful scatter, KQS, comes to 0.18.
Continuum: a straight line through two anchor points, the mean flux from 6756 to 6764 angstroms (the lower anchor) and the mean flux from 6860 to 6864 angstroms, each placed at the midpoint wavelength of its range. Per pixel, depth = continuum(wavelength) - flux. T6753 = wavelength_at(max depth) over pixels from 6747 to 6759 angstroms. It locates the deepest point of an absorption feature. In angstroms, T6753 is 6750.60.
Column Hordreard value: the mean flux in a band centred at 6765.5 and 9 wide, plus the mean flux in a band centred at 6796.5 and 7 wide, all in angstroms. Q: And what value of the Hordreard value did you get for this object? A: 9.10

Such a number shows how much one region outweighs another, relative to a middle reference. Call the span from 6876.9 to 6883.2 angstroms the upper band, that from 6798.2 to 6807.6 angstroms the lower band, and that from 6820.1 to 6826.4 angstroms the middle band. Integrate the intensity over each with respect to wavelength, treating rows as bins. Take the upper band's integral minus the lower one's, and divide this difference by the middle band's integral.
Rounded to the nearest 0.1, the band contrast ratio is -0.5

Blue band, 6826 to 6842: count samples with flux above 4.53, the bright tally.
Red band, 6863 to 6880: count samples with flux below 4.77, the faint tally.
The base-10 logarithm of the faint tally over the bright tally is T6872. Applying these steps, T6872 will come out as 0.1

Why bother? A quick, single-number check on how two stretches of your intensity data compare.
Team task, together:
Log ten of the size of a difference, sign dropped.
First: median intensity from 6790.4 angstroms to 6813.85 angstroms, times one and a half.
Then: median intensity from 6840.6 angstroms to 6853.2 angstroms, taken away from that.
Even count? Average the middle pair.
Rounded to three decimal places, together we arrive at 0.404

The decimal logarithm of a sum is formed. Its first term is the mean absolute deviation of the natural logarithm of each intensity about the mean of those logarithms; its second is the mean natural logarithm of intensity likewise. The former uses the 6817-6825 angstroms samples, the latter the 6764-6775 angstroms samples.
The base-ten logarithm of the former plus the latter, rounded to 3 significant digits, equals 0.193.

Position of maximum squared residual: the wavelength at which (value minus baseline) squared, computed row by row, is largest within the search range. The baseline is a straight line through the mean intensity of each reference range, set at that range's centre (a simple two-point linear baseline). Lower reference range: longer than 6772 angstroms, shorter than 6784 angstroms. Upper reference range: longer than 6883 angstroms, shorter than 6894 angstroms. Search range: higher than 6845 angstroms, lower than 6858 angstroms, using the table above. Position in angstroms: 6852.40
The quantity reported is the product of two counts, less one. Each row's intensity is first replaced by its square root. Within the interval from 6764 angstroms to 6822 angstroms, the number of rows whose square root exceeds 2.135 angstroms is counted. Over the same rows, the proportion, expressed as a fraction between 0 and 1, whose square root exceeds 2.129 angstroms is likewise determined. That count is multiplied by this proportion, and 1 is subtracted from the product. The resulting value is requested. 12.7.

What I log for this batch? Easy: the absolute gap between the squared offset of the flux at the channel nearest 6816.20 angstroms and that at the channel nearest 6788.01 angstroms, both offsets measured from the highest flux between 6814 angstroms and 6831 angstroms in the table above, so 0.10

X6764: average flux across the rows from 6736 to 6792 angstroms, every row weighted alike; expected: 4.66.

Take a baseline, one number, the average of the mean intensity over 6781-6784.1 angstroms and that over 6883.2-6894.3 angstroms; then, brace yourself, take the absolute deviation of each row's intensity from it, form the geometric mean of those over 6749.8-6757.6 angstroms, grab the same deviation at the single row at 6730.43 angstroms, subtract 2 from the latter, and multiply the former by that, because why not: -0.26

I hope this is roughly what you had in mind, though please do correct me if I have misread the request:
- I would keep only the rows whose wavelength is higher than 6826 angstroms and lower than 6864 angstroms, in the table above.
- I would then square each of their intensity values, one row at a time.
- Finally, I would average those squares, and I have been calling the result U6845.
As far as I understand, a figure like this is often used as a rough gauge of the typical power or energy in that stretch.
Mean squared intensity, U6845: 21.2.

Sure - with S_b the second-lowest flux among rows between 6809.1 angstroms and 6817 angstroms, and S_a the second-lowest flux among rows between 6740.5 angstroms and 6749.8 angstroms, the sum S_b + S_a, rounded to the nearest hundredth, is 8.93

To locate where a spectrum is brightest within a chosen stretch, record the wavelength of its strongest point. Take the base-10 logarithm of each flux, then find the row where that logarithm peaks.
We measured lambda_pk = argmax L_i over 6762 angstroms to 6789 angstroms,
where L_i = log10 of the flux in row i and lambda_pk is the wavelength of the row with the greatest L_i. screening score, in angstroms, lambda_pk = 6778.64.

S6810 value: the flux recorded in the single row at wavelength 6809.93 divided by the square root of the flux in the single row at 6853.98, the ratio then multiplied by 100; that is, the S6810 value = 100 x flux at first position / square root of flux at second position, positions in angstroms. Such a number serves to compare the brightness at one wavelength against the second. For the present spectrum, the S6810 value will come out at 222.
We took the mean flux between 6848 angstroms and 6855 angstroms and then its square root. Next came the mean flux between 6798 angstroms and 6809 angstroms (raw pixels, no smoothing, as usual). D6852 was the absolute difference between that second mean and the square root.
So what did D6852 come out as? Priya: 2.51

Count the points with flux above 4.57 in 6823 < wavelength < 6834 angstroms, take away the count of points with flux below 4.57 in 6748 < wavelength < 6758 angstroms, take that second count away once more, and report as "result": -2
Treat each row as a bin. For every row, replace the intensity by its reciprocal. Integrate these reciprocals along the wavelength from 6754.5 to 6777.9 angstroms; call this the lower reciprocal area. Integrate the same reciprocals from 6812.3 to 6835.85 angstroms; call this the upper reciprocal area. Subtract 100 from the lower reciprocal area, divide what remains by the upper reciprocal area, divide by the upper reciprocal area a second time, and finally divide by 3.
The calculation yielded -1.21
